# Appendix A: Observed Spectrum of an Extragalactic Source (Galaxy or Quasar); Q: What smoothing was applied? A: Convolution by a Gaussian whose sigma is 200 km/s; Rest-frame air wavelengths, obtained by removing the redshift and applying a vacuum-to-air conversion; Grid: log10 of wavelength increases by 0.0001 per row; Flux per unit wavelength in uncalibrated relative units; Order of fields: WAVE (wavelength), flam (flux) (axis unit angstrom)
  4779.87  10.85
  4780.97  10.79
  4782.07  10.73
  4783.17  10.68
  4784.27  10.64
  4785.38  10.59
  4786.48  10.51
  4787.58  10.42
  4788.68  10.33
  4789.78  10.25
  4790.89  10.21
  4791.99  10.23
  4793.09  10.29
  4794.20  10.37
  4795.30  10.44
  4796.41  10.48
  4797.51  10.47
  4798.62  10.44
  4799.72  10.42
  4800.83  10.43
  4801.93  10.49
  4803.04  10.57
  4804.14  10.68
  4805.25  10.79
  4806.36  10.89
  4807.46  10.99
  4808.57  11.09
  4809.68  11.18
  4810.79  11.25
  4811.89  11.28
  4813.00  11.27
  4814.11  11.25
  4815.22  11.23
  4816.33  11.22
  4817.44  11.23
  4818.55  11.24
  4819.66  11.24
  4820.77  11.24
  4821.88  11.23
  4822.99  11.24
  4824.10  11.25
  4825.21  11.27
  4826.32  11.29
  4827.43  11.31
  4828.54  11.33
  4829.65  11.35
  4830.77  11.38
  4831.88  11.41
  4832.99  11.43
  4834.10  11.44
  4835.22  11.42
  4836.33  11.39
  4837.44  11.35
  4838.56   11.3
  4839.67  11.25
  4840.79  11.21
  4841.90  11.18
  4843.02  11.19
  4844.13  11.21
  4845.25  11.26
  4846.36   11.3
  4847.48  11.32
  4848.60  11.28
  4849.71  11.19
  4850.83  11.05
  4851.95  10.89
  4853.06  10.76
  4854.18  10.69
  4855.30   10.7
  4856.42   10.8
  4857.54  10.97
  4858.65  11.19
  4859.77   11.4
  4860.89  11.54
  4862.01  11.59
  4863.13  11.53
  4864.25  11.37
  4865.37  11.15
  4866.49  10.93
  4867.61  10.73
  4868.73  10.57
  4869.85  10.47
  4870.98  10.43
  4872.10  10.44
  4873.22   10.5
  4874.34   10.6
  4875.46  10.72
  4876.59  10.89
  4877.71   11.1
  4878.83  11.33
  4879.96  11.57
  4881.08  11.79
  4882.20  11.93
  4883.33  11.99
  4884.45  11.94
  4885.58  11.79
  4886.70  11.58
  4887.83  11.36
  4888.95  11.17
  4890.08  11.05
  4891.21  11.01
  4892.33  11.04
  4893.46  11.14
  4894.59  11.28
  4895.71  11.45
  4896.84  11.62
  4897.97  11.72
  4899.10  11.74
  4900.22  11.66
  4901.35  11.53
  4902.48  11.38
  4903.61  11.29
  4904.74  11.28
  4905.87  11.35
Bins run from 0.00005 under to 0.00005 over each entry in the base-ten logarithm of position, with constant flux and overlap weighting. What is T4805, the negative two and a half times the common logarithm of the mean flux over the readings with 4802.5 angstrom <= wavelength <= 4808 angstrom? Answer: -2.58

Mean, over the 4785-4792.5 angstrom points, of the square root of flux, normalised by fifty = 0.0644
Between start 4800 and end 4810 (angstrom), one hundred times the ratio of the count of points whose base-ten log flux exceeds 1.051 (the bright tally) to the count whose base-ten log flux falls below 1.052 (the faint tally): 0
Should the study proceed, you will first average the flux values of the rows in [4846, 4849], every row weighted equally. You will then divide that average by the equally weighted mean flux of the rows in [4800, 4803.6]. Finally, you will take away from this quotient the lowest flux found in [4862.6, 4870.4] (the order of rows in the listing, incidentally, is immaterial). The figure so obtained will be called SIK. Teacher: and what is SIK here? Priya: -9.4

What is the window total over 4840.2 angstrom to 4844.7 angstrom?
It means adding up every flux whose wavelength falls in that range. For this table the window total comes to 45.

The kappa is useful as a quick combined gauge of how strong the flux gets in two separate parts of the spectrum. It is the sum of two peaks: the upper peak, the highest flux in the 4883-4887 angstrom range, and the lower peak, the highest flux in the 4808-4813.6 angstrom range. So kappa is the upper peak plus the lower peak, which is 23.3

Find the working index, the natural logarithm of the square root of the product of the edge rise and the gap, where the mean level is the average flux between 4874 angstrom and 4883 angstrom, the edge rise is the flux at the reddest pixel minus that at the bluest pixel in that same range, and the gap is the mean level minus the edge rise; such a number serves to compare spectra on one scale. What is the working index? 1.3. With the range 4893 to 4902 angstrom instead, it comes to 0.7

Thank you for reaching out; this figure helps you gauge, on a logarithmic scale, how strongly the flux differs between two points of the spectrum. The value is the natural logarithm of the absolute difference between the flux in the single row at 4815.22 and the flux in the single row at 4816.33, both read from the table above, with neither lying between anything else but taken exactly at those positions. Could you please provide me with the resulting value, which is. -4.6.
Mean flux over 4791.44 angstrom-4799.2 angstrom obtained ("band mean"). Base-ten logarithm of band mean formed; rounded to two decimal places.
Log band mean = 1.02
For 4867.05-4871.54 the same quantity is 1.02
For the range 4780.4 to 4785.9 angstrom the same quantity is 1.03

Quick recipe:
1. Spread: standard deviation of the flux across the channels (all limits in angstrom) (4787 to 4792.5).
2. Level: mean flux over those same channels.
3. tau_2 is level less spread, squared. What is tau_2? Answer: 104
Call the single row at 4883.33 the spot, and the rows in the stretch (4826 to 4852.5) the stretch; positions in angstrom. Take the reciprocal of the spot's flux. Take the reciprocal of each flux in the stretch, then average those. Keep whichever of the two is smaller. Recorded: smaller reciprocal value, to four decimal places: 0.0834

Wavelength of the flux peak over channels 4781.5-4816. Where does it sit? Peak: 4811.89 angstrom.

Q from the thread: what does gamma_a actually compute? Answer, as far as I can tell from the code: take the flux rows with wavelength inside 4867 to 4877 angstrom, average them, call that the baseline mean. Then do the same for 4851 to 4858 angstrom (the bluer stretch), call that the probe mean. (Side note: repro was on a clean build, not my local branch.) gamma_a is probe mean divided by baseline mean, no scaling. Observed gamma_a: 1.02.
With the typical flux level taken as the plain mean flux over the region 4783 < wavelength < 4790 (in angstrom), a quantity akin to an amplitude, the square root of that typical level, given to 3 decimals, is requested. 3.239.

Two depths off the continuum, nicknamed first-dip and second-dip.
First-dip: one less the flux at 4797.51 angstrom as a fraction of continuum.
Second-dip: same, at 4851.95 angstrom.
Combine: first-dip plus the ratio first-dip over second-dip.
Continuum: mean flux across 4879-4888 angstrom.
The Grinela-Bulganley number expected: 1.6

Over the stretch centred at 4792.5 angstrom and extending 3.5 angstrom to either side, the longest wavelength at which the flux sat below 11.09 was 4795.30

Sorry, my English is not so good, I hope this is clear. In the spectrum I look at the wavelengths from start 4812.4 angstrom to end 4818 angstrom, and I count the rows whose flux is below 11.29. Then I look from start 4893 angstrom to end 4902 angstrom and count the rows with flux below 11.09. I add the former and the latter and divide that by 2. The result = 2.5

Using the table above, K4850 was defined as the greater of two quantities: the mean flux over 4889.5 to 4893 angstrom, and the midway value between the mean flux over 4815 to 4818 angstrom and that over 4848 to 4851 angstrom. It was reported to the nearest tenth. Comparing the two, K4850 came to 11.2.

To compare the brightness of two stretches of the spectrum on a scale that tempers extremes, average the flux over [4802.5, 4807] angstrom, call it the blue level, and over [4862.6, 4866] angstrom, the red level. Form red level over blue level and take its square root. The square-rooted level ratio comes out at 1.03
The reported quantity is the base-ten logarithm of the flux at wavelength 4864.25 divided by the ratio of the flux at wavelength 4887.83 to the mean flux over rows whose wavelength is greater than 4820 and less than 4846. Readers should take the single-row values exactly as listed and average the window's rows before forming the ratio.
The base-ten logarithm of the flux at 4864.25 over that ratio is 1.05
